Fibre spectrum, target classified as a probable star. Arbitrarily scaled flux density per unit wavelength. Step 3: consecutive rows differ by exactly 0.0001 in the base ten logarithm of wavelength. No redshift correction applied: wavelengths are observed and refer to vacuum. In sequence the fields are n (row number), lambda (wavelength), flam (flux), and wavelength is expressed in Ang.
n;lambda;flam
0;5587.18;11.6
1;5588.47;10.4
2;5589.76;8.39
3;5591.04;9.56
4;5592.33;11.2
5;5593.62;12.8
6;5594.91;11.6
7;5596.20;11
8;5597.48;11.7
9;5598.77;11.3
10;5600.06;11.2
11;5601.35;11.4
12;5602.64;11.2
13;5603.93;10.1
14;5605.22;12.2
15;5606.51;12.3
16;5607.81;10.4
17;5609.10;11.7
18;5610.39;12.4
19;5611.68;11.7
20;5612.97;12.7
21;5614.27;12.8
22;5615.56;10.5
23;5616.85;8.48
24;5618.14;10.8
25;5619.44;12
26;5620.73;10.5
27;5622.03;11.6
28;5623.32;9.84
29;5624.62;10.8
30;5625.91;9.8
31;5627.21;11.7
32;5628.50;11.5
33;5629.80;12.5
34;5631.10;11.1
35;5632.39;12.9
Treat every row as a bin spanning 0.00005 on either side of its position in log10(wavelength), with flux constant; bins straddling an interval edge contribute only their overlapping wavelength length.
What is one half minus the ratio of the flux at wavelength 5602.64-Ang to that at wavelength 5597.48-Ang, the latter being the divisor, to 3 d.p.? -0.457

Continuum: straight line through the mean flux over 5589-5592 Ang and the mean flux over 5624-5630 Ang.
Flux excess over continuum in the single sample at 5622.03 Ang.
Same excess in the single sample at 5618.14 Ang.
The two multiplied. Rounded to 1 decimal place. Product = 0.1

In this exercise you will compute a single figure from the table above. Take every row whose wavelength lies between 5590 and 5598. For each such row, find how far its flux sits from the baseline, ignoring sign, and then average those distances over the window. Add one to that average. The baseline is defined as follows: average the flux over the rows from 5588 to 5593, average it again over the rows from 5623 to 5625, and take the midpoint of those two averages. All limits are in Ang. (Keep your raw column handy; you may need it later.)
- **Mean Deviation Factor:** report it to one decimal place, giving 2.4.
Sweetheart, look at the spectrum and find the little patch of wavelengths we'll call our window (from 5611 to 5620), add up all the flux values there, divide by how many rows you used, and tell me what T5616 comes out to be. 11.28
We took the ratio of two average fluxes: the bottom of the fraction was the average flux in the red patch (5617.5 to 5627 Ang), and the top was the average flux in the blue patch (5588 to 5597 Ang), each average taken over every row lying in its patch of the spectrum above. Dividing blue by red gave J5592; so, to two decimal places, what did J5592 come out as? 0.99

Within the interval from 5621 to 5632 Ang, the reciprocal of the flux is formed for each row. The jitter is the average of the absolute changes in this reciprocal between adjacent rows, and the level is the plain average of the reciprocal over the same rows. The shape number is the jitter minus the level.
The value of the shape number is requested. -0.081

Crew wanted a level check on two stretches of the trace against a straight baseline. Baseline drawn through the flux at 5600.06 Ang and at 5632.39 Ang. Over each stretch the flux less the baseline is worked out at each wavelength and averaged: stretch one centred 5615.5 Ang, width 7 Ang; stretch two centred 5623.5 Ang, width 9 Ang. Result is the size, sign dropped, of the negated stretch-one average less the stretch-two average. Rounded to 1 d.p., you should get 2.5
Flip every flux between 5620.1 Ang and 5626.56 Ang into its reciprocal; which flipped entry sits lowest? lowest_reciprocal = 0.086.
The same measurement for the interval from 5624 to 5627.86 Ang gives 0.085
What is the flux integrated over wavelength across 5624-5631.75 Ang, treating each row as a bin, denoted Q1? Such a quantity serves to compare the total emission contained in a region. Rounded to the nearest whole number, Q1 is 87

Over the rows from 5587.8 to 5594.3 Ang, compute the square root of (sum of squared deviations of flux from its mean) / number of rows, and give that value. 1.5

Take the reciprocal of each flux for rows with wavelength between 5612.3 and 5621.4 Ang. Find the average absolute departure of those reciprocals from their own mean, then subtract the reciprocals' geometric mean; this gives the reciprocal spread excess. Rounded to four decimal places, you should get -0.0809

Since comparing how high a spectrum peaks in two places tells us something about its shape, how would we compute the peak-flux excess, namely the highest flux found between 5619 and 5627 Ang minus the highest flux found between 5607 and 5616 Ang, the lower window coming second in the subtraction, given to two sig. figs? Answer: -0.80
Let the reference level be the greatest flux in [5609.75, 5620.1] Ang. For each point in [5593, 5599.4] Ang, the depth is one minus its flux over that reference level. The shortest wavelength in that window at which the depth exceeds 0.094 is 5596.20 Ang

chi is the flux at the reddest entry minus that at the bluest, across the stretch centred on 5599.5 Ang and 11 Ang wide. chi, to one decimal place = -1.5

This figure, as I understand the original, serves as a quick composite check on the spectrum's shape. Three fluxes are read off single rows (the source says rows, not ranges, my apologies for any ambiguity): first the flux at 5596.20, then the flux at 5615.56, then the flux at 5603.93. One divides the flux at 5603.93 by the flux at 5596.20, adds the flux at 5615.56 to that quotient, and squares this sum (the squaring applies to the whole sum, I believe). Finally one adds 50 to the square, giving 180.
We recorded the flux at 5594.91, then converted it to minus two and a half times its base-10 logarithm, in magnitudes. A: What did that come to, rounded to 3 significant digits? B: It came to -2.66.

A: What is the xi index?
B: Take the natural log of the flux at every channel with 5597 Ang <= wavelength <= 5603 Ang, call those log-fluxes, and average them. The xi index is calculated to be 2.43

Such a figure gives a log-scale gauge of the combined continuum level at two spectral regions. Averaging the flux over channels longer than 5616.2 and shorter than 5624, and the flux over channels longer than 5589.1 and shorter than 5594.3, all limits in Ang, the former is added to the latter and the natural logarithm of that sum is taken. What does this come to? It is 3.05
